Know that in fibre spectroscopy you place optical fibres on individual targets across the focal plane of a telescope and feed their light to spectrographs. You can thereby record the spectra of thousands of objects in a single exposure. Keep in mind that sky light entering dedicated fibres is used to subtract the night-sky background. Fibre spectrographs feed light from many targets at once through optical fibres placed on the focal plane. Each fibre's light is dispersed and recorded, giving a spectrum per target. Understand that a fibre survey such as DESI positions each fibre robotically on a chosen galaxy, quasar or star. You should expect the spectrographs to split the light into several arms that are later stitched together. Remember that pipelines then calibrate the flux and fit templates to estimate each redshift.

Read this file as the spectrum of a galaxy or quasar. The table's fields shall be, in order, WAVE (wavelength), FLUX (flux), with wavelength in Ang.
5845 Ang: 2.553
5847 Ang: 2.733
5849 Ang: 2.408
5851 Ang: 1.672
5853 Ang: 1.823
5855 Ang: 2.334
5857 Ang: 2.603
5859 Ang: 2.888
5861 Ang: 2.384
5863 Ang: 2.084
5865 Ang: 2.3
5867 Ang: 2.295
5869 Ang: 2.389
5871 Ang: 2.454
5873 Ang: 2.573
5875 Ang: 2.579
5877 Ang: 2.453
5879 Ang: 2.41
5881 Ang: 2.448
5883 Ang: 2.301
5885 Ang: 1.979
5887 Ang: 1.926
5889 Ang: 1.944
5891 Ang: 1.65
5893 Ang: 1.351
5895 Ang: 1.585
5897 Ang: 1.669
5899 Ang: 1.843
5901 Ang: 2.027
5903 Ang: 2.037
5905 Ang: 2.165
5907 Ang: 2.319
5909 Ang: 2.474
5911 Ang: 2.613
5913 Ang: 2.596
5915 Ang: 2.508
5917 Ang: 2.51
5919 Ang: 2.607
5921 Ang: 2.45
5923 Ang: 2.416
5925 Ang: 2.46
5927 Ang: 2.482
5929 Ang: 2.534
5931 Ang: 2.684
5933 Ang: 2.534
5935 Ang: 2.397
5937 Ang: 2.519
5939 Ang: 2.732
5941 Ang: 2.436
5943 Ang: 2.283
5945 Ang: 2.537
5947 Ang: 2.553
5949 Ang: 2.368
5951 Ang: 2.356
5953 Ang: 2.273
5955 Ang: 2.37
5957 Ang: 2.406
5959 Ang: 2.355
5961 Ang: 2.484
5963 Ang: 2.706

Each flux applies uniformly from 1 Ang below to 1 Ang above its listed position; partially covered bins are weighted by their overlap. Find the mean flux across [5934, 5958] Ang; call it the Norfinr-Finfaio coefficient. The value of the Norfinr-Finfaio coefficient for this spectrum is 2.44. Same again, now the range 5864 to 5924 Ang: 2.23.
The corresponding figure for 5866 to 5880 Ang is 2.45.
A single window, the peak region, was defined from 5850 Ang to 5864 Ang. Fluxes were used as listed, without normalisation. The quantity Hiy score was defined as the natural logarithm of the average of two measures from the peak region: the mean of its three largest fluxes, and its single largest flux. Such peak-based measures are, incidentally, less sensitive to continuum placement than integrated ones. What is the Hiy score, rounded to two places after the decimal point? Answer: 1.01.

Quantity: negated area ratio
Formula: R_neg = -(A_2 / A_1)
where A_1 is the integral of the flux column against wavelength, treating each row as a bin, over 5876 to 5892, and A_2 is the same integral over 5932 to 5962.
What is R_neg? -2.1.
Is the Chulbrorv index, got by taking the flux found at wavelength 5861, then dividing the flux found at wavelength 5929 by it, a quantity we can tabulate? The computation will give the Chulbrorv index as 1.06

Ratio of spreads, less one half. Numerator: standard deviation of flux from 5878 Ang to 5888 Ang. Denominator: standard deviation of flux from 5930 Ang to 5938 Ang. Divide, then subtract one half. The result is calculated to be 1.6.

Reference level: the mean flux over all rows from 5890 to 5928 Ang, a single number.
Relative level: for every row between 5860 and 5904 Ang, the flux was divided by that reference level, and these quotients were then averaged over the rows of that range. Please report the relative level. 0.97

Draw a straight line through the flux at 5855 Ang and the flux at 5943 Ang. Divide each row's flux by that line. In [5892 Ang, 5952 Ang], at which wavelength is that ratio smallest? 5893 Ang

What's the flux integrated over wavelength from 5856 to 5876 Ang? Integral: 49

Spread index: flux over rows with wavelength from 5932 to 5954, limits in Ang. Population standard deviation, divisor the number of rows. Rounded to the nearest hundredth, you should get 0.13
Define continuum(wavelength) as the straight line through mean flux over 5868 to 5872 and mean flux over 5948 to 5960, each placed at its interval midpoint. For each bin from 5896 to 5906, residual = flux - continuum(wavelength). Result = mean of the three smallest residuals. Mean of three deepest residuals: -0.55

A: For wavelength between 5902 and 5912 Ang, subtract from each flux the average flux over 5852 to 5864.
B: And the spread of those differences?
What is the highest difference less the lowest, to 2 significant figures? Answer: 0.58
